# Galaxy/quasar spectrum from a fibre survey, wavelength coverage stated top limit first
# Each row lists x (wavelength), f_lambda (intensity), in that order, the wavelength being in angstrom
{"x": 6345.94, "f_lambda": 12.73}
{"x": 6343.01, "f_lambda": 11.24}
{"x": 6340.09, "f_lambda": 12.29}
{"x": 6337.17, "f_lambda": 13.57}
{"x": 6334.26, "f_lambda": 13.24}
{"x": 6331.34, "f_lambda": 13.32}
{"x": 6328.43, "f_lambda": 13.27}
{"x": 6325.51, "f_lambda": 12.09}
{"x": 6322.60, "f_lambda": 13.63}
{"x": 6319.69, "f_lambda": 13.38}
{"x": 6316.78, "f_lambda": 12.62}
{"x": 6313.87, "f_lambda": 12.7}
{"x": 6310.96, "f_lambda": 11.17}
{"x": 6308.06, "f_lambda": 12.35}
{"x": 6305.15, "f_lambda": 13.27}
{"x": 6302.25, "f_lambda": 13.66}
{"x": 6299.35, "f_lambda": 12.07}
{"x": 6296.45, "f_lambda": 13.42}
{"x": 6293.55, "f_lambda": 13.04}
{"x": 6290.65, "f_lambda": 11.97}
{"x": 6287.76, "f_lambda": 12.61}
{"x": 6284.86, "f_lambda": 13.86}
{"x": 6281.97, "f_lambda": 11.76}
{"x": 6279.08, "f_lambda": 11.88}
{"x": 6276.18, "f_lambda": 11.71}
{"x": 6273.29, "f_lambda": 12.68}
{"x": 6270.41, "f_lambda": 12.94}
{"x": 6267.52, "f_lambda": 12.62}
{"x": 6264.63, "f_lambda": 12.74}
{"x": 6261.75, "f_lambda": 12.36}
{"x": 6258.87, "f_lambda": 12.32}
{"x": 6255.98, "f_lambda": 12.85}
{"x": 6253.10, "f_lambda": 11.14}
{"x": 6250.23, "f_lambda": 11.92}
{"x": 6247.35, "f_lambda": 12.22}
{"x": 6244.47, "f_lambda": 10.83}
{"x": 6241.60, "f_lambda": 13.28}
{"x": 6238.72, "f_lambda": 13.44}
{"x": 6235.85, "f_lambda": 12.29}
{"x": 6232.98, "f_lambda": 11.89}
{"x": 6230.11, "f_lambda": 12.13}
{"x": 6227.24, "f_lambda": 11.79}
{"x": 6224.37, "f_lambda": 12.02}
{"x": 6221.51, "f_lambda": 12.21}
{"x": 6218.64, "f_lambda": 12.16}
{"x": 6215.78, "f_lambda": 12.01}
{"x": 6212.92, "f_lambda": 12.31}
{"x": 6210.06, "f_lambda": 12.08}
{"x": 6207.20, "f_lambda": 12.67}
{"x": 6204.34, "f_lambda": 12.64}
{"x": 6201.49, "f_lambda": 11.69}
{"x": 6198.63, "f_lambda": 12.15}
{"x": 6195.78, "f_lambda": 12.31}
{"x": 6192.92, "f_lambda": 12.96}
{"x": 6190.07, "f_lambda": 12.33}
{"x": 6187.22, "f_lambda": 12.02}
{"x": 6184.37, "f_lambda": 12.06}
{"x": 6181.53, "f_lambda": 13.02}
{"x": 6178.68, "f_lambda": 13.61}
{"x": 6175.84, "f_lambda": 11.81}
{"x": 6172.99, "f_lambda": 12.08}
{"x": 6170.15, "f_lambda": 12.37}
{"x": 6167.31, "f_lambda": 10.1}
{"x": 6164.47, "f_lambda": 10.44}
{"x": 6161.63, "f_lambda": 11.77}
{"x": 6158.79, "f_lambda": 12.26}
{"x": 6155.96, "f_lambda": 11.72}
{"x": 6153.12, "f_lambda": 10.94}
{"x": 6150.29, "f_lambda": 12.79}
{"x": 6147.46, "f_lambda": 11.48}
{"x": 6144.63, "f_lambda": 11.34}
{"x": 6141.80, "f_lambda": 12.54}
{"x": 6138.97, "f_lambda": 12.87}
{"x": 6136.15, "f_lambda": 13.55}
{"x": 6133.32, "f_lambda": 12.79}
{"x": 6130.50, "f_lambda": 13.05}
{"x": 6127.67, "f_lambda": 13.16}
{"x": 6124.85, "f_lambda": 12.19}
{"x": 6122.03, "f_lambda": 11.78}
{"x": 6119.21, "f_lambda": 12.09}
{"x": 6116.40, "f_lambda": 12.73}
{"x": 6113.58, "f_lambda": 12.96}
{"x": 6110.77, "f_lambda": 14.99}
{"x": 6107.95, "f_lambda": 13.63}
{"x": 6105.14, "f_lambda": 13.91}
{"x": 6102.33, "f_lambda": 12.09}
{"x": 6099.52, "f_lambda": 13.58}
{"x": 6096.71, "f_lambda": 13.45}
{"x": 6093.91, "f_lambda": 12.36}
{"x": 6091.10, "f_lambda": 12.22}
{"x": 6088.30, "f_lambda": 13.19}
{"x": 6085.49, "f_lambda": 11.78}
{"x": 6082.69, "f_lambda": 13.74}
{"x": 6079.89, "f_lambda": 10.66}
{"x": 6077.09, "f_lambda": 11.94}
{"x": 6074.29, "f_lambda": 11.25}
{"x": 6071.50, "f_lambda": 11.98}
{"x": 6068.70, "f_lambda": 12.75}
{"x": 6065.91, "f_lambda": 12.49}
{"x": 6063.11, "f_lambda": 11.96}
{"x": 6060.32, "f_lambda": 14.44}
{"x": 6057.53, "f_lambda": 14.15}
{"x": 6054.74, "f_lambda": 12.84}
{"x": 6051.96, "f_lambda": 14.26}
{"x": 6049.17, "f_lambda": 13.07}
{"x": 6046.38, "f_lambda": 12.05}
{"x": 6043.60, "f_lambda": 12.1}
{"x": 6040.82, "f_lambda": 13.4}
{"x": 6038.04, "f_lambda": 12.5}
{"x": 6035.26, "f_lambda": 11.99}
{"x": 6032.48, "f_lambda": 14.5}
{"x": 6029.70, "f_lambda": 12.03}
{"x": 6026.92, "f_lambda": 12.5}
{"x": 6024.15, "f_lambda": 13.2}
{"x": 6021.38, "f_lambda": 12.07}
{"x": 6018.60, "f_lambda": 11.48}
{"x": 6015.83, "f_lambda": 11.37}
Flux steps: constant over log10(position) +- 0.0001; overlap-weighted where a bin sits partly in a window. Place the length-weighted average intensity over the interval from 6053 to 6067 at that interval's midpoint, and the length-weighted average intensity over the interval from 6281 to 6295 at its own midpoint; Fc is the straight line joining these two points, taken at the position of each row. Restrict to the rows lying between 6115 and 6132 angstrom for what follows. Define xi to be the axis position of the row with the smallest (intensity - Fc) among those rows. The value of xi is 6122.03 angstrom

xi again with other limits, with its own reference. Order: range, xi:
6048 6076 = 6074.29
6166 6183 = 6167.31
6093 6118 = 6102.33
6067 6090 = 6079.89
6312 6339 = 6325.51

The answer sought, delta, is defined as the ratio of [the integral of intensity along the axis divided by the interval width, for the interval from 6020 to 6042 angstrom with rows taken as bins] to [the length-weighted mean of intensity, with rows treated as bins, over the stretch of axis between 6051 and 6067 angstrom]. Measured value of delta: 0.96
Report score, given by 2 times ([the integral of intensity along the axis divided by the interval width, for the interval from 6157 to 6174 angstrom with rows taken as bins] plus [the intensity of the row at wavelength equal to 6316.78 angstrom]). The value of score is 48.2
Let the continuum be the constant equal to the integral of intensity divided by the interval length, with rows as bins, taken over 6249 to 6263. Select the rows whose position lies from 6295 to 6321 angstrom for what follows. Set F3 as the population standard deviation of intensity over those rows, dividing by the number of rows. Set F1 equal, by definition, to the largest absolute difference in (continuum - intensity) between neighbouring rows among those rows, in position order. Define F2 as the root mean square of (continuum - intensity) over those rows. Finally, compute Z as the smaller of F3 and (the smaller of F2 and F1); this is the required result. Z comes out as 0.75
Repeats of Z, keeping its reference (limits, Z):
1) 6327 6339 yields 0.13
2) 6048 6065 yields 0.90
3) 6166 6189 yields 0.95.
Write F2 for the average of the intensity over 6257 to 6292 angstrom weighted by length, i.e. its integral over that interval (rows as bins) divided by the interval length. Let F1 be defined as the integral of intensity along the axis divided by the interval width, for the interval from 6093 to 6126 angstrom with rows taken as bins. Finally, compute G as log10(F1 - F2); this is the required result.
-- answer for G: -0.3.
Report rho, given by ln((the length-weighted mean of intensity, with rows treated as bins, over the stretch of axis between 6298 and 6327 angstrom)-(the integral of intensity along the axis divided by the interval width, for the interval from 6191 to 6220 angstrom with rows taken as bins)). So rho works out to -0.9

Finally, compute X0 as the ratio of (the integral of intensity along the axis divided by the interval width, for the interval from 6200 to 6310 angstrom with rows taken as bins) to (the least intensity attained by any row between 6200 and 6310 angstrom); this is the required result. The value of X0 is 1.14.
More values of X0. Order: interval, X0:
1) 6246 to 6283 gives 1.10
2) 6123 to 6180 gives 1.20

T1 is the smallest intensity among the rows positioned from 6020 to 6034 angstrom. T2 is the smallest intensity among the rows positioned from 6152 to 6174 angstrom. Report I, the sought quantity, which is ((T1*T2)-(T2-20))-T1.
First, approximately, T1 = 12.03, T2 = 10.1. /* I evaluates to 119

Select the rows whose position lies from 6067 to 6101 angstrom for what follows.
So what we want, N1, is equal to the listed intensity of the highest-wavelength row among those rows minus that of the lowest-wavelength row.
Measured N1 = 0.83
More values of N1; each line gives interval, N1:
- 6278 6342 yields 0.41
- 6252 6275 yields 1.54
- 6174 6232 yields 0.32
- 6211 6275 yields 0.37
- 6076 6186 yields 0.12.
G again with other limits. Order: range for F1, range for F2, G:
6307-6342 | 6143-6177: 0.1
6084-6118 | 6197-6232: 0.0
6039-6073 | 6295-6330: -0.8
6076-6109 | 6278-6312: -1.0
